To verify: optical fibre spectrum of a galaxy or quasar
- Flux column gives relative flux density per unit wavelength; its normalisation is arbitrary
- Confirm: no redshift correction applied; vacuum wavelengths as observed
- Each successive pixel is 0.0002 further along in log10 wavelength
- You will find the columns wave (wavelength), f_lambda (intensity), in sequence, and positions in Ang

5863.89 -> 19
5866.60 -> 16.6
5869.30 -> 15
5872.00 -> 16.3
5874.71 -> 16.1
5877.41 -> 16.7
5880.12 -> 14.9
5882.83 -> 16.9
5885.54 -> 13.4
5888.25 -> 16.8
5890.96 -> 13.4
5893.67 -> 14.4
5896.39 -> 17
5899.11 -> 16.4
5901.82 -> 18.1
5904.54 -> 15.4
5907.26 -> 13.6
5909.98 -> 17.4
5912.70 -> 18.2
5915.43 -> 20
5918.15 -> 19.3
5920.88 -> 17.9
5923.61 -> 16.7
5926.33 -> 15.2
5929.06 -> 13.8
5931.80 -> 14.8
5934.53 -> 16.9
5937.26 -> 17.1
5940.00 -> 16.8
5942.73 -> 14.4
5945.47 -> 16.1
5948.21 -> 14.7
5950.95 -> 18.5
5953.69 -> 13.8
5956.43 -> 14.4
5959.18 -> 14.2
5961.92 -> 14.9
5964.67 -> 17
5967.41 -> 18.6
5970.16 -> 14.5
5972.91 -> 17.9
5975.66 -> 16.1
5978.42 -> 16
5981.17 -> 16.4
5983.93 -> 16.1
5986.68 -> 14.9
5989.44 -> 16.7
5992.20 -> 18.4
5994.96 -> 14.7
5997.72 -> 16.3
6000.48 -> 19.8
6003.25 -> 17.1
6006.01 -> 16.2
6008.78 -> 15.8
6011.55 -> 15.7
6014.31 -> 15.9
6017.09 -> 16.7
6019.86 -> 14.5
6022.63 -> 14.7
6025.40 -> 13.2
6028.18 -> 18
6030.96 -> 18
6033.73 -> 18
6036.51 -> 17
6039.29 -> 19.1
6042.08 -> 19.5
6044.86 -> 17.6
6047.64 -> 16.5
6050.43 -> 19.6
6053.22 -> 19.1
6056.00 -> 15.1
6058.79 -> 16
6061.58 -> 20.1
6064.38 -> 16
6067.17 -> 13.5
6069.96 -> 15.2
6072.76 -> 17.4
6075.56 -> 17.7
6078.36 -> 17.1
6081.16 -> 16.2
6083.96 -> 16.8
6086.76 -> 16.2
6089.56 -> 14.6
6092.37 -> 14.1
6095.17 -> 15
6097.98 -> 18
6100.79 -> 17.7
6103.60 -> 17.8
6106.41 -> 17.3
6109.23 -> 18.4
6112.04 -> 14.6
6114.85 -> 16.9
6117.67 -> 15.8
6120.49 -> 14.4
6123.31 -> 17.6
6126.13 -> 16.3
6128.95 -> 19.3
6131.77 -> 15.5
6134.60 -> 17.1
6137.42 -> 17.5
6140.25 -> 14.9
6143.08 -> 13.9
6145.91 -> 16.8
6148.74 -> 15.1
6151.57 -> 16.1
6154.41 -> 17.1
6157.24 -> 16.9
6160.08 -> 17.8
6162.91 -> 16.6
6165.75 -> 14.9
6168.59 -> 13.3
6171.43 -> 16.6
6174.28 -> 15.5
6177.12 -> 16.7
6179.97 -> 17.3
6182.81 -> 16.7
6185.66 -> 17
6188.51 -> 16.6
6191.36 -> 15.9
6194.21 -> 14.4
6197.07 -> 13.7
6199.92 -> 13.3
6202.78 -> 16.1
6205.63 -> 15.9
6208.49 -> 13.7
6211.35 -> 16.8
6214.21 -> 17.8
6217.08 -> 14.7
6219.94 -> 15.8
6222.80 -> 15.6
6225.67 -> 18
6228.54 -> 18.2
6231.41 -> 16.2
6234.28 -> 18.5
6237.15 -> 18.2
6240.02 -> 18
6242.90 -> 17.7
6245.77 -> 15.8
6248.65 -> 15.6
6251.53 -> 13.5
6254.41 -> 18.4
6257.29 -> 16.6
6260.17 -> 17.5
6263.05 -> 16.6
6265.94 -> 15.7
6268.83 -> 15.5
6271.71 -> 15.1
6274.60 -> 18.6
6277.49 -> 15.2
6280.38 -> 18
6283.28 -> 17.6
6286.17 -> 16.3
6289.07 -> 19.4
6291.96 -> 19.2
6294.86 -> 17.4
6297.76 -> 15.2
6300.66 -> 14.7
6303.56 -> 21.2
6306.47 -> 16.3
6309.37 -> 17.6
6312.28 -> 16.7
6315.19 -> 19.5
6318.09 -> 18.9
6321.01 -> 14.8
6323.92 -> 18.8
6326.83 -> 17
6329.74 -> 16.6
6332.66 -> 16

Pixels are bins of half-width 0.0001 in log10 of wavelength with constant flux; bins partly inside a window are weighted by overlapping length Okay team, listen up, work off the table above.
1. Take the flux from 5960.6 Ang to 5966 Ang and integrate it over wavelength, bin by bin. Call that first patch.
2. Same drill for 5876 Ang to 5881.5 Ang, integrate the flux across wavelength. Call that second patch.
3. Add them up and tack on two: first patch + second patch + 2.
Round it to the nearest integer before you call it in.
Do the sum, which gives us 175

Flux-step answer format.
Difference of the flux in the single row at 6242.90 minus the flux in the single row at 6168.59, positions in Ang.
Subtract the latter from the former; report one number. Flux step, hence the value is 4.4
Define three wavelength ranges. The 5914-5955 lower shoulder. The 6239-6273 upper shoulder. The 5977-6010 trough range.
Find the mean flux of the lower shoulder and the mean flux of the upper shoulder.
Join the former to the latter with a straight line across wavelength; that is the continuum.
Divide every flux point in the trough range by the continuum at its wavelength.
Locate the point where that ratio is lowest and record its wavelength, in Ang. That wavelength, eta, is 5994.96 Ang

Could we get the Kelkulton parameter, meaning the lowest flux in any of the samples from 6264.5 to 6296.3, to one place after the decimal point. 15.1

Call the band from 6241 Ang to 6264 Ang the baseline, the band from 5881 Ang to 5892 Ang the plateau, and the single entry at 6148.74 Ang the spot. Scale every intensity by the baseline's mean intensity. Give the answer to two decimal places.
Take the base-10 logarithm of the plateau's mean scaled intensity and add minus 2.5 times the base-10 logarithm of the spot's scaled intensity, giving 0.06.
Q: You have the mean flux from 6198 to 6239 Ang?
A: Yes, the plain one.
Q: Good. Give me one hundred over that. 6.12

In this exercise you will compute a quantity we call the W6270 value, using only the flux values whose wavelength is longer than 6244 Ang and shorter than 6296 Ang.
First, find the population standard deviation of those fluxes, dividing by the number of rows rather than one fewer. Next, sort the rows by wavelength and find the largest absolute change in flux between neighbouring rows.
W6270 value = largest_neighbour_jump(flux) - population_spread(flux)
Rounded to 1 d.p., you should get 3.3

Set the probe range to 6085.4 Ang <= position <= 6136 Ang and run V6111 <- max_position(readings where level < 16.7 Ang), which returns 6131.77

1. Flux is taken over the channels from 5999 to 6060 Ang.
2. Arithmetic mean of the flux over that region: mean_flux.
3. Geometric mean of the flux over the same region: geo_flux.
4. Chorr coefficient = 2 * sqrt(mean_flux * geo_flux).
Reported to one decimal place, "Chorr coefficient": 33.8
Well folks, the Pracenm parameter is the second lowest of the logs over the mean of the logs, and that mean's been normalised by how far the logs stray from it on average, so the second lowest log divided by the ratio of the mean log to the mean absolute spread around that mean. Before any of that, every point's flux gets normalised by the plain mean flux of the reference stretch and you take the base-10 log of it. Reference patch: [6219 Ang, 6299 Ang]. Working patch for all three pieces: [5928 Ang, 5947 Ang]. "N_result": 0.07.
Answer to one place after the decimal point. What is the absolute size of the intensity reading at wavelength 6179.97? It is 17.3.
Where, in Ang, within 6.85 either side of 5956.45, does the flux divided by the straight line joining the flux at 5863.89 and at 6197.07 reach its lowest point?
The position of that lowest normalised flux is 5953.69 Ang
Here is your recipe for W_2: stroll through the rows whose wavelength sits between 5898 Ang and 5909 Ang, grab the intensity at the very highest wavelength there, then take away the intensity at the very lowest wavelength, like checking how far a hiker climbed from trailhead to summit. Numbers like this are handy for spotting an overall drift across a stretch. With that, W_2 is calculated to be -2.8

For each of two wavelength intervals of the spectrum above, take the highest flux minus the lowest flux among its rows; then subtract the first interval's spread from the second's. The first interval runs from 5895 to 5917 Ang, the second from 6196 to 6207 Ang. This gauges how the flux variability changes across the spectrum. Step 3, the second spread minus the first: -3.6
